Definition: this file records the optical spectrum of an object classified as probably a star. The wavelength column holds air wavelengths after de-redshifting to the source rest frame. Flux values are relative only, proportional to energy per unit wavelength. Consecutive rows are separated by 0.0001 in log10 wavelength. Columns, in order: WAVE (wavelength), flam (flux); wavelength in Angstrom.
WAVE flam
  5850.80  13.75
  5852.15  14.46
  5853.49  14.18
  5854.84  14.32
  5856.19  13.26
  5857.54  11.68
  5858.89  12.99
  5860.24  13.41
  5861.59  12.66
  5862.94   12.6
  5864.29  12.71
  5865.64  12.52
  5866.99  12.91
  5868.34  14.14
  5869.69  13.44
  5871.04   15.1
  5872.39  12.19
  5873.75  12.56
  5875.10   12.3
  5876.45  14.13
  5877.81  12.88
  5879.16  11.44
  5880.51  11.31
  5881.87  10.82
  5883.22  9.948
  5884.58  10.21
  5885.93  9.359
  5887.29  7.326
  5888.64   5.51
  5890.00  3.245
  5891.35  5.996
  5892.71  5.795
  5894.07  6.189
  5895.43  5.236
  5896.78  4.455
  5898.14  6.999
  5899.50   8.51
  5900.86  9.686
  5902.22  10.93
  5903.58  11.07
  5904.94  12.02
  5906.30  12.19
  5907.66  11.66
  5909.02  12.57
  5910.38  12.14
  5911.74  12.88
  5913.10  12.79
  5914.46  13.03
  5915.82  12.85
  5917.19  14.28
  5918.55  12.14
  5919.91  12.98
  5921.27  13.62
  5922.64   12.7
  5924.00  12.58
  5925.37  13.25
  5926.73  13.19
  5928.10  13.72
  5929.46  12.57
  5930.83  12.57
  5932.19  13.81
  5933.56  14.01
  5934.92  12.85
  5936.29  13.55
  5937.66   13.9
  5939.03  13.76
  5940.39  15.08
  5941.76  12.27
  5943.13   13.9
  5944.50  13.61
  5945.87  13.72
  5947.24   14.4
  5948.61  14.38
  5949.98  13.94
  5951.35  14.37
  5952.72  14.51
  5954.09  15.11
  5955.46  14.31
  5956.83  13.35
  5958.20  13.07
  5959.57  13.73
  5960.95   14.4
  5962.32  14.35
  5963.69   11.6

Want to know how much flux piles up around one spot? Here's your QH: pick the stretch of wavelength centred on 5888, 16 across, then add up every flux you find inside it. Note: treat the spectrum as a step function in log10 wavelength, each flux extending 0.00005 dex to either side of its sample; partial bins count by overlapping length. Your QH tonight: 91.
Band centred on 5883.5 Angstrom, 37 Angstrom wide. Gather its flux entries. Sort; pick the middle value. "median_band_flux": 10.2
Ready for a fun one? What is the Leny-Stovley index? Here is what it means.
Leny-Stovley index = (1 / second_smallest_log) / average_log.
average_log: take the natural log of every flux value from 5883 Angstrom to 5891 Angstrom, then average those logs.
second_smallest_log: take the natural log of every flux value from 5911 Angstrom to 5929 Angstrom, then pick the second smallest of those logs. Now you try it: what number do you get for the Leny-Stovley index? 0.20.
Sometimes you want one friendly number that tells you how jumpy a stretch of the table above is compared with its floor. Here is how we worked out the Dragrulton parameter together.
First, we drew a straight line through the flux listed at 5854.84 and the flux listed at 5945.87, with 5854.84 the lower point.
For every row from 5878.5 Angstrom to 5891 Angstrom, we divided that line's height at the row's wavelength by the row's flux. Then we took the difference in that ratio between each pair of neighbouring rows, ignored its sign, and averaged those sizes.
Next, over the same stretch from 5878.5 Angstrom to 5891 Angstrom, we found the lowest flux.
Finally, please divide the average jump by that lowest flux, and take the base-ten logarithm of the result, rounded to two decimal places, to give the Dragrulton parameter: -0.91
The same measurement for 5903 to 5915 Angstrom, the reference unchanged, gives -2.36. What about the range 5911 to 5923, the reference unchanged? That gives -2.27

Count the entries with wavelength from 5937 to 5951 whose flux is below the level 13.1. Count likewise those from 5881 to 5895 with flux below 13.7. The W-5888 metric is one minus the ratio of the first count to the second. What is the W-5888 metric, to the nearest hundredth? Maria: 0.90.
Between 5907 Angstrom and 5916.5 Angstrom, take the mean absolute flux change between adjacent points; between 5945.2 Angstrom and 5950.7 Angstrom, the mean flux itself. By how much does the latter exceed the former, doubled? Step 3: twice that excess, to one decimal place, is 27.4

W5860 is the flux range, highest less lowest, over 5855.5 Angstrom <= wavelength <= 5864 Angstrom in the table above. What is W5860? 1.73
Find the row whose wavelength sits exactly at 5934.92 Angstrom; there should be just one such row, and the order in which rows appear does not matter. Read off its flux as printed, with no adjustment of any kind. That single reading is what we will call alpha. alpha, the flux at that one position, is 12.85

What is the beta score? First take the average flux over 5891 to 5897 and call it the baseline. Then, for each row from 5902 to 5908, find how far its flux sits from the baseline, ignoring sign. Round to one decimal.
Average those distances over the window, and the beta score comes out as 6.0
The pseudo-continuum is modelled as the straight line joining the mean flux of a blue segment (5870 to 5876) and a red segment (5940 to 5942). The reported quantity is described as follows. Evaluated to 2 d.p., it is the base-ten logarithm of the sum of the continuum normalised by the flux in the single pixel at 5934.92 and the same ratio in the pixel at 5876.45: 0.30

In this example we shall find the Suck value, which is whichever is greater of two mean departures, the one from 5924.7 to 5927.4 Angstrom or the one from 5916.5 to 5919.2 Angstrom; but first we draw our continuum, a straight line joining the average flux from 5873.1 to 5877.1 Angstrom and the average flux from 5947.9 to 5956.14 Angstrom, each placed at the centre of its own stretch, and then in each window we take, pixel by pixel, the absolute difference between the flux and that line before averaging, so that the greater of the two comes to 1.1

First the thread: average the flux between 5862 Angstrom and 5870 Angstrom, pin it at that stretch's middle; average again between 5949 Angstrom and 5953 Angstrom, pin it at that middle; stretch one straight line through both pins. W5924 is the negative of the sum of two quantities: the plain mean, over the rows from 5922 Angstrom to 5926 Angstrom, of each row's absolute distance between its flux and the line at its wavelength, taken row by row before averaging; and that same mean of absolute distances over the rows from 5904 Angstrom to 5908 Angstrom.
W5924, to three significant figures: -2.71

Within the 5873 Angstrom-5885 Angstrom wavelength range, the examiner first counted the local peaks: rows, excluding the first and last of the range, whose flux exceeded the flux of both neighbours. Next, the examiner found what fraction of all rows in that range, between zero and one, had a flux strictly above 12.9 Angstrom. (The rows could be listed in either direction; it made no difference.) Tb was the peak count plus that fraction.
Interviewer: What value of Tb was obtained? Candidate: 1.1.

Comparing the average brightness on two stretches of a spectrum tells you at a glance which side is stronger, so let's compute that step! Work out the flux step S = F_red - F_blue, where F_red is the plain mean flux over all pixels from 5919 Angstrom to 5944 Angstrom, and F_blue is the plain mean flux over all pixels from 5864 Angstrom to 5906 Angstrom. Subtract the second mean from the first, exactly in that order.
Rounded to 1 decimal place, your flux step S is 3.3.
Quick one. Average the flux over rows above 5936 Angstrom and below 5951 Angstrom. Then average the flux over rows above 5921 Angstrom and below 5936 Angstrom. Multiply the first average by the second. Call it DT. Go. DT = 183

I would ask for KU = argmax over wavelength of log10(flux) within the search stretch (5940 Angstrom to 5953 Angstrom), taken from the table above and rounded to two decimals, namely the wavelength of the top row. 5940.39 Angstrom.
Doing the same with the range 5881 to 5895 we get 5881.87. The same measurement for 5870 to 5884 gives 5871.04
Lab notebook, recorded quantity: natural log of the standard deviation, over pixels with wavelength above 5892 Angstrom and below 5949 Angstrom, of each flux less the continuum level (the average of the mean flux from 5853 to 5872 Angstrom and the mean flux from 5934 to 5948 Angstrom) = 1.0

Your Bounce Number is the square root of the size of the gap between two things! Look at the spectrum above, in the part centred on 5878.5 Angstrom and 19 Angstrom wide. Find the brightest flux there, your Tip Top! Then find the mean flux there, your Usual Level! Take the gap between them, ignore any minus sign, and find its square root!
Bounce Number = 1.86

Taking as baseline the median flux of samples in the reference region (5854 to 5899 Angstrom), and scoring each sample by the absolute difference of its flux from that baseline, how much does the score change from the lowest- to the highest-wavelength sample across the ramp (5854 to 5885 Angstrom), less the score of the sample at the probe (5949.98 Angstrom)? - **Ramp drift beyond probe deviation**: -1.9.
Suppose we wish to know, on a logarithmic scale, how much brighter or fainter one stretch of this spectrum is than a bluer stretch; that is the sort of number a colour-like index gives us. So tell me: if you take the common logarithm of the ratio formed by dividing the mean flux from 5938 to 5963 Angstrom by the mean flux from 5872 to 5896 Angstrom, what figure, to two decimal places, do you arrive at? 0.18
